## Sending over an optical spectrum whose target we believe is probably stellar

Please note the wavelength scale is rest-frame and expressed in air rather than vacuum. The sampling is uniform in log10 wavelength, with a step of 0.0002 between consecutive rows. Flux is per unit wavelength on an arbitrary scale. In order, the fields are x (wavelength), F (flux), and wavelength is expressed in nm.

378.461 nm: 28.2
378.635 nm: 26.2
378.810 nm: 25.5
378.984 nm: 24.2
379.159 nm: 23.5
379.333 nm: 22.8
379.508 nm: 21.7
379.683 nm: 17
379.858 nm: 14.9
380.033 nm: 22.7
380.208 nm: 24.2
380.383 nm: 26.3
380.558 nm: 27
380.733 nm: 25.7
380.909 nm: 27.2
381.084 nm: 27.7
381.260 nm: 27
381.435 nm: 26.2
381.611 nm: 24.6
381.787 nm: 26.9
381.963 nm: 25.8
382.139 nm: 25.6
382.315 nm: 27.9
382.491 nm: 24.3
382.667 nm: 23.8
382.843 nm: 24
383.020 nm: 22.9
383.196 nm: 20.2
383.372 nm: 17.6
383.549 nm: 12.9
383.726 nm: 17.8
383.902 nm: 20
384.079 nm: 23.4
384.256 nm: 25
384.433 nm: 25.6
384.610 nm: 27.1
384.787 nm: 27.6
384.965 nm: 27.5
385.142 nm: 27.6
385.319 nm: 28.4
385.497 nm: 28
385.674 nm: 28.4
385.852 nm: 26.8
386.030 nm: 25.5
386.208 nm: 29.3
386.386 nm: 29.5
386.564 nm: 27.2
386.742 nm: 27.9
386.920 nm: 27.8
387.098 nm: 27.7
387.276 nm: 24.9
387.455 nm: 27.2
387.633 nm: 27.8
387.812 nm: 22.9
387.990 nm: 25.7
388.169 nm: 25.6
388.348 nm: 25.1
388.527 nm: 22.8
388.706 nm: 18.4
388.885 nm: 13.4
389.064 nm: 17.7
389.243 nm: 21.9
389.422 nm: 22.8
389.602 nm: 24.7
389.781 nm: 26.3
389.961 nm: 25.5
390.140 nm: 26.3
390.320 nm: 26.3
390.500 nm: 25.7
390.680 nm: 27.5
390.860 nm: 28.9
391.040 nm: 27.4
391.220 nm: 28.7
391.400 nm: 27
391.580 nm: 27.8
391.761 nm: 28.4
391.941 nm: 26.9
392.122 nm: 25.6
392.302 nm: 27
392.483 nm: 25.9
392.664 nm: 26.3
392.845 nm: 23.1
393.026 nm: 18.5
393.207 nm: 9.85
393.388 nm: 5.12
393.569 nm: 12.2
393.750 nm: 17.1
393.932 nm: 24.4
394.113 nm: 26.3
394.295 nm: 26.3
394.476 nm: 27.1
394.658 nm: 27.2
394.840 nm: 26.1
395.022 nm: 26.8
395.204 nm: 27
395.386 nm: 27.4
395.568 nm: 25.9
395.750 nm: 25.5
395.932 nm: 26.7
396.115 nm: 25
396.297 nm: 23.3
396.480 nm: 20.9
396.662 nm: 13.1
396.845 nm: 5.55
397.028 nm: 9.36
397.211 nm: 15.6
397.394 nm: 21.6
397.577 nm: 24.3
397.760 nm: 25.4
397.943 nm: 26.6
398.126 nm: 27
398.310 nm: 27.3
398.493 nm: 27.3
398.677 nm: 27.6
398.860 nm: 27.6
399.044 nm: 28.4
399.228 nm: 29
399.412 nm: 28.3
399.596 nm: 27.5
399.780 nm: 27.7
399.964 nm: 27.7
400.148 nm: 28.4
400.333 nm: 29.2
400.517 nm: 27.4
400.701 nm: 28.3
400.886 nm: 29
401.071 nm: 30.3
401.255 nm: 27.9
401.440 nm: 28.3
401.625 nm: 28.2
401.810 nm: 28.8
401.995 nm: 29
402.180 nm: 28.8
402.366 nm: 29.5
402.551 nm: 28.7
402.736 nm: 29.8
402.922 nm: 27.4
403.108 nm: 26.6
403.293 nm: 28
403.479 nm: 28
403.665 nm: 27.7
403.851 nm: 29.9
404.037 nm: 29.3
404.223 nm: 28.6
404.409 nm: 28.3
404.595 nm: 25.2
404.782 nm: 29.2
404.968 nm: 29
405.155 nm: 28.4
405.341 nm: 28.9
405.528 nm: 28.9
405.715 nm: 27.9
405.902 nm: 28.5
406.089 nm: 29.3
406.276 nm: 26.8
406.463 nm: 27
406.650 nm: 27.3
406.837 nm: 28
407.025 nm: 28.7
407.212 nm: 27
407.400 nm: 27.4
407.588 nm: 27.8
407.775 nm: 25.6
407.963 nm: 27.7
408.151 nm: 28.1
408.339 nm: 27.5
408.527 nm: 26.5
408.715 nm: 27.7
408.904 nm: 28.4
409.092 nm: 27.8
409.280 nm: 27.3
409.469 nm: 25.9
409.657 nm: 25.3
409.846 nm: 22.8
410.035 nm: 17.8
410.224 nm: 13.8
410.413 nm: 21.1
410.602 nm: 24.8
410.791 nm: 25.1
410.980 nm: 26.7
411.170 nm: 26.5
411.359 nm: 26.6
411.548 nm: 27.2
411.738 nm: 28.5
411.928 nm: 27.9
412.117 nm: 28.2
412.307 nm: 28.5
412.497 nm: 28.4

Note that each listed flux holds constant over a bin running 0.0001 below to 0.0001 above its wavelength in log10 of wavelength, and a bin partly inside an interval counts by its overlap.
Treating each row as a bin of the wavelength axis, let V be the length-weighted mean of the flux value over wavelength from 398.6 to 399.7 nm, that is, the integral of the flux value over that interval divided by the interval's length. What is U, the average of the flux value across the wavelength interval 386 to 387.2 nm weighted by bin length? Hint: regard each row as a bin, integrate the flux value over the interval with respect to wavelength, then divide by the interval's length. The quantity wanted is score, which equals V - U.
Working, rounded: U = 27.9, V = 28.1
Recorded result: 0.1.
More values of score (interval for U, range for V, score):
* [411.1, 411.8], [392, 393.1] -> -2.6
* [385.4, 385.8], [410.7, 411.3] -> -1.9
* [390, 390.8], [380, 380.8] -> -1.1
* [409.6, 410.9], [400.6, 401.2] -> 7.6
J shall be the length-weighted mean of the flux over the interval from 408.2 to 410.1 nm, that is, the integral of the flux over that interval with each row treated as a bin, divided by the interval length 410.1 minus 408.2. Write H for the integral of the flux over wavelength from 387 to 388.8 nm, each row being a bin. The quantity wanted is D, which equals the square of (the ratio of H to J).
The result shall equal 3.0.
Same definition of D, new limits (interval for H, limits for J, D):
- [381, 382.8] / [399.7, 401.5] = 2.7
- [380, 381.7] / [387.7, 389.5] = 4.1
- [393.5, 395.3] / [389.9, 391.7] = 2.6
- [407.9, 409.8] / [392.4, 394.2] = 7.5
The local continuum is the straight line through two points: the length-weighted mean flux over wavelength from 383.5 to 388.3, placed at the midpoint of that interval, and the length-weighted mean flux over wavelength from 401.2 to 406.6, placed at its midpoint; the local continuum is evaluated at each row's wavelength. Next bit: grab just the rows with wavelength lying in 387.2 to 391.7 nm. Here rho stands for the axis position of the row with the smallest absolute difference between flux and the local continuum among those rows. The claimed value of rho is 389.781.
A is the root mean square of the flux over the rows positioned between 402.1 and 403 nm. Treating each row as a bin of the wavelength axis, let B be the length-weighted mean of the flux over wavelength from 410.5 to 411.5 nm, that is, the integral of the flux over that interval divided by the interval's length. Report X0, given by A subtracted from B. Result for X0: -3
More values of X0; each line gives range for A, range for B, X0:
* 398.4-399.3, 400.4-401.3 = 1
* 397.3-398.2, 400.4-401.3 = 4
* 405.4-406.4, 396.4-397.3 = -16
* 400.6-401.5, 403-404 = -1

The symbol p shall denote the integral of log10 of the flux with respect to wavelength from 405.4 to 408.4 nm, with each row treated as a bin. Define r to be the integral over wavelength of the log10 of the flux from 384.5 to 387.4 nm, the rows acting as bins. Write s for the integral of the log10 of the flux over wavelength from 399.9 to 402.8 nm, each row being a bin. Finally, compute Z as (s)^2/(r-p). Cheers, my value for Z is -117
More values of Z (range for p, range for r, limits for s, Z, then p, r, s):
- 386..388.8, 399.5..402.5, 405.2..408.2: 45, 4.0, 4.36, 4.3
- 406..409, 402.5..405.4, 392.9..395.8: -130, 4.3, 4.21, 3.8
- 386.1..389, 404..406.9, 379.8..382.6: 94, 4.0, 4.20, 3.9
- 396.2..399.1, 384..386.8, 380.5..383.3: 68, 3.8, 4.01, 3.9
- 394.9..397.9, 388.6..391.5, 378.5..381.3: 165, 3.9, 4.00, 3.8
